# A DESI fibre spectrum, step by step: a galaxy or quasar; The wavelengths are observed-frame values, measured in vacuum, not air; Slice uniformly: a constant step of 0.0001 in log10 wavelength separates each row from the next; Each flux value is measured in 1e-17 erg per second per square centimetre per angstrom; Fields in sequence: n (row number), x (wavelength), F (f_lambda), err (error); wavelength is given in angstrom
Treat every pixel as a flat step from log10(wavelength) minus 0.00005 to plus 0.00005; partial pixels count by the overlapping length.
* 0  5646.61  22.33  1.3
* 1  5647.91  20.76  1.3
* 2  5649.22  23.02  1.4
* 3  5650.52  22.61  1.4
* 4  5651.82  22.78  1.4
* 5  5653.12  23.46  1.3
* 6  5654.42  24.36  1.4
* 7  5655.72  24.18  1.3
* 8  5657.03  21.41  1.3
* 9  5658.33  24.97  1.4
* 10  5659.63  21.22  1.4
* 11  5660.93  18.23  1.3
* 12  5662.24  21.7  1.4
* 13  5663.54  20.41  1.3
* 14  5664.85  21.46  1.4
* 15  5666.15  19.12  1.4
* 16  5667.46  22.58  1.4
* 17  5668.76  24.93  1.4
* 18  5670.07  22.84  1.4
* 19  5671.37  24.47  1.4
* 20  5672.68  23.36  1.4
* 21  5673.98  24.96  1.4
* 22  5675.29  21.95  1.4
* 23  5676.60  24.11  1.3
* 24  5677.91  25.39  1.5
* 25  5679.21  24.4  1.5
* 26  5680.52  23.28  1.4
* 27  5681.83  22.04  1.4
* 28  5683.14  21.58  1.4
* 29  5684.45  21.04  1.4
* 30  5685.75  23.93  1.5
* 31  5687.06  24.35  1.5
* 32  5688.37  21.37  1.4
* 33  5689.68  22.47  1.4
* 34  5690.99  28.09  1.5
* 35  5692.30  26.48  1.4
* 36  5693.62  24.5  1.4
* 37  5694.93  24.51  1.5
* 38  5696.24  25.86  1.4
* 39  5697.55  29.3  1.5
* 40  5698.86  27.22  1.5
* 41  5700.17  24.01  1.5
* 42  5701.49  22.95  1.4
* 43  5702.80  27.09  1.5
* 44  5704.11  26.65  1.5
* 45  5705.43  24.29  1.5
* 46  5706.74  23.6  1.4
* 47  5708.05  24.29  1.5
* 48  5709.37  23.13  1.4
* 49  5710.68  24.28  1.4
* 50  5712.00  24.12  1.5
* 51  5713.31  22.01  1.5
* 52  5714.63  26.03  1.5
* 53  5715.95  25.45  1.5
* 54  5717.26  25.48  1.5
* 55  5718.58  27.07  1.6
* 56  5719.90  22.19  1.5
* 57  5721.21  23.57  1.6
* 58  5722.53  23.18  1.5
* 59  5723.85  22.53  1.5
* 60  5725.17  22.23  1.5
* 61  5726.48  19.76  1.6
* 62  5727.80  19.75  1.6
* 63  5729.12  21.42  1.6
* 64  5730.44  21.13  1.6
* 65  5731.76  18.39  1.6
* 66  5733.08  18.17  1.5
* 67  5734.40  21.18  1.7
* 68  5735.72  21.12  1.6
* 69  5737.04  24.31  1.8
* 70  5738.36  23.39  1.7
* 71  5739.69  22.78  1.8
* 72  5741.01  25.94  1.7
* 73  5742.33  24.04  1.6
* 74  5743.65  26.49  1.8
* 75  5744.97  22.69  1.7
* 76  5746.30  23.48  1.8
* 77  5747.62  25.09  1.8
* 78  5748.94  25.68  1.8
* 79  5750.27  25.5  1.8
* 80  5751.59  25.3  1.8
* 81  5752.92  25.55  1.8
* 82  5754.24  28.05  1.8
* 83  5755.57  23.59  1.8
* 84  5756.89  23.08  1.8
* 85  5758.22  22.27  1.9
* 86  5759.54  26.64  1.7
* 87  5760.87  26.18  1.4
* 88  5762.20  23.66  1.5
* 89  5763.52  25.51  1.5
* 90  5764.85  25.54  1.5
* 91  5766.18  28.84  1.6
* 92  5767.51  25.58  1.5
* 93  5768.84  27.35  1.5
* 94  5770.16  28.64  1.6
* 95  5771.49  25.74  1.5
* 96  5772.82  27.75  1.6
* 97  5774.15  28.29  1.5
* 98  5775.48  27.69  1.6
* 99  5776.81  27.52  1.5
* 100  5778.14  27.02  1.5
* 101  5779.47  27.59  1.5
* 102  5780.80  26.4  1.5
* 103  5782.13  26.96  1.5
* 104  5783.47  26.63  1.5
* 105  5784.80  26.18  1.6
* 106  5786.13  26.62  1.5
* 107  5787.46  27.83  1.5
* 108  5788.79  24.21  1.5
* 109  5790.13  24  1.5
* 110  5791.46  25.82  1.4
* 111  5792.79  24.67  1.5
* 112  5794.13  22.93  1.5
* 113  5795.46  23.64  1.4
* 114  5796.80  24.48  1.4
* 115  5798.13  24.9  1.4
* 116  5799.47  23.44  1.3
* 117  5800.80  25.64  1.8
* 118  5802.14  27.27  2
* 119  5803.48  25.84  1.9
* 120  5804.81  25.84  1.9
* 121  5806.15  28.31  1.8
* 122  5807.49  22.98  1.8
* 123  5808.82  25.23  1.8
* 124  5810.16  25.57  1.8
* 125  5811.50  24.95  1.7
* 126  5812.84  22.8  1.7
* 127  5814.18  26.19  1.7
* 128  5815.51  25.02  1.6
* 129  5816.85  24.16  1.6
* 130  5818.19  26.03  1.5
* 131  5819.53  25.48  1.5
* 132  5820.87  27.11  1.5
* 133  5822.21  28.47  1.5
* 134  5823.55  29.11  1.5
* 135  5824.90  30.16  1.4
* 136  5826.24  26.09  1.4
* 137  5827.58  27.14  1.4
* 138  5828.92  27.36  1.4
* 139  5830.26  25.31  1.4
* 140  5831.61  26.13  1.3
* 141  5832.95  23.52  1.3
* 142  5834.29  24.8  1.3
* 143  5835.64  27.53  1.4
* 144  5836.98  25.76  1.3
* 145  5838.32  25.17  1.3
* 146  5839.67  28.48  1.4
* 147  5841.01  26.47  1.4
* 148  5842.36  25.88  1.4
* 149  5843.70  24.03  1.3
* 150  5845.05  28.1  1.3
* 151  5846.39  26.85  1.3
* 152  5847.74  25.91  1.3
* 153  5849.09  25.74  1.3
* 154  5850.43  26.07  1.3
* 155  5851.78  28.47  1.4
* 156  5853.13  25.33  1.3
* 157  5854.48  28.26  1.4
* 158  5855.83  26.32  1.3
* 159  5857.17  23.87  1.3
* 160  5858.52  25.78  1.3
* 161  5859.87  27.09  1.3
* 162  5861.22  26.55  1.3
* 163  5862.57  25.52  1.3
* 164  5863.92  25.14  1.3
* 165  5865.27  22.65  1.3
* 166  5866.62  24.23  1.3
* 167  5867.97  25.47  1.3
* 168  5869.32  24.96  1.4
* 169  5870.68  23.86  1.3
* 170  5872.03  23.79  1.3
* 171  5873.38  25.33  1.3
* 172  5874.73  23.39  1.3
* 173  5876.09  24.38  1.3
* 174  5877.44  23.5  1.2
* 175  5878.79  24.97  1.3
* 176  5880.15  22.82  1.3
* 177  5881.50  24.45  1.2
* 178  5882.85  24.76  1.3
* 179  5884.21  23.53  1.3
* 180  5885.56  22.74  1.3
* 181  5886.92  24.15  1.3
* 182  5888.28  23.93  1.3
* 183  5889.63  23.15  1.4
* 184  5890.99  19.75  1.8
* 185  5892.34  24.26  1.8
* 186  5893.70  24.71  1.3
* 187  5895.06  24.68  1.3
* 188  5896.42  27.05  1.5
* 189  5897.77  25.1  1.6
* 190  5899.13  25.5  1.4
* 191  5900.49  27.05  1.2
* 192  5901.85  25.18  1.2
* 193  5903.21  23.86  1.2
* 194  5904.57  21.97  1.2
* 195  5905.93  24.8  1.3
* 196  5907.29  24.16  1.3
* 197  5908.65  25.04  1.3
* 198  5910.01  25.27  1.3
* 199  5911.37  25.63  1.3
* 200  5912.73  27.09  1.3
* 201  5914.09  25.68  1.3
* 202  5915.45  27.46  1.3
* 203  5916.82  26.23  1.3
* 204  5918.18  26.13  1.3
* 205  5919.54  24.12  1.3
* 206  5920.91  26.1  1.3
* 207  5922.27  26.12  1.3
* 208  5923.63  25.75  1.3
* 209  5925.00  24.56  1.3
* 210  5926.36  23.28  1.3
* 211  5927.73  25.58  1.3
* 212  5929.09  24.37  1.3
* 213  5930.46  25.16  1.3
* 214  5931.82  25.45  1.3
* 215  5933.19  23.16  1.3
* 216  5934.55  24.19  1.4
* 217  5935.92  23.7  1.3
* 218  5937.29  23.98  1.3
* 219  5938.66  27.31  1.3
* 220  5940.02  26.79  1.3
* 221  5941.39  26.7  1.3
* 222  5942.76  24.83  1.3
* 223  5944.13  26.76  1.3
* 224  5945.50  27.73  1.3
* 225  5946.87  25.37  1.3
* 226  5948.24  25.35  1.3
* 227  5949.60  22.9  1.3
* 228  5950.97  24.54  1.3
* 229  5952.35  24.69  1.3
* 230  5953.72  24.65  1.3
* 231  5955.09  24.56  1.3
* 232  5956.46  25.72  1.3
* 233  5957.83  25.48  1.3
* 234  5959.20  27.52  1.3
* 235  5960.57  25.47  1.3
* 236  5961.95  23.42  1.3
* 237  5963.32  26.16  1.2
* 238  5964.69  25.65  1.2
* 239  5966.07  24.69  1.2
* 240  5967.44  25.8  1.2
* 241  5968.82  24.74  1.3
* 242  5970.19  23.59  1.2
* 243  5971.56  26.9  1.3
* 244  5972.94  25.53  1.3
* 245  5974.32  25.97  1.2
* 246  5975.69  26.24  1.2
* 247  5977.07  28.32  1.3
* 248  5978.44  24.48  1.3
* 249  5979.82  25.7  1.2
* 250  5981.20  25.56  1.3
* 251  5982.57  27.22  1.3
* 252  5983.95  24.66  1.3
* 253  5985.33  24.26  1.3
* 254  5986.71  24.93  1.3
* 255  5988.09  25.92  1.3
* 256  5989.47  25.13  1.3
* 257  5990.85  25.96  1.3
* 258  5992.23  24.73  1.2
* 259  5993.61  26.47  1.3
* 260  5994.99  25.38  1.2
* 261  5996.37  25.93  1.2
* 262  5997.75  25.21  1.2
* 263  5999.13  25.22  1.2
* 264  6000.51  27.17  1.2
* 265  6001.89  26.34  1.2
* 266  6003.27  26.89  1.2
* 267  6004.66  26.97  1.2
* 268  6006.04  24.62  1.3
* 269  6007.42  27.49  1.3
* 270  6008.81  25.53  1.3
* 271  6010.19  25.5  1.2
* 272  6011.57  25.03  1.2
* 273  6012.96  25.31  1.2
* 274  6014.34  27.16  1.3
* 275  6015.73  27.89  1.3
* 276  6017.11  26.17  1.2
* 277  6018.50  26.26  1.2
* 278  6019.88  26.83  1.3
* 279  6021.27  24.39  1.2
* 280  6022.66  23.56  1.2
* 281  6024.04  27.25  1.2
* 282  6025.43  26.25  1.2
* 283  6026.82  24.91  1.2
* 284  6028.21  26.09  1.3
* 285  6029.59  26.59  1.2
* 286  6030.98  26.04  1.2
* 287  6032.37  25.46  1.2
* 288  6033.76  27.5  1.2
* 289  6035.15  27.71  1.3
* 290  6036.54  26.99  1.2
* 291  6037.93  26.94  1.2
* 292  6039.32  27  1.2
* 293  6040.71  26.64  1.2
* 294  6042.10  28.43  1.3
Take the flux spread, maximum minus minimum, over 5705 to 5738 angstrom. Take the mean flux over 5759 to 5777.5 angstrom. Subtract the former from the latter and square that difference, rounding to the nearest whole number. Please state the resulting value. 320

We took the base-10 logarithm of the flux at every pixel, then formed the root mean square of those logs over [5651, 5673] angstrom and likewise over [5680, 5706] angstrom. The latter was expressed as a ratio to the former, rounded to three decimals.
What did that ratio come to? 1.029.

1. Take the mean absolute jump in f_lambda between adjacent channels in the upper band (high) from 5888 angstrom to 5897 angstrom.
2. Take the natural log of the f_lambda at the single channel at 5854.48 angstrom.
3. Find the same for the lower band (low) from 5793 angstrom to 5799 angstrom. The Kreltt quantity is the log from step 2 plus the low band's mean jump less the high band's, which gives 2.1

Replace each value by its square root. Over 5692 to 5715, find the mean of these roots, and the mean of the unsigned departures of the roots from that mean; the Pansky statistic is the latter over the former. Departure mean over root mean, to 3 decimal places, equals 0.030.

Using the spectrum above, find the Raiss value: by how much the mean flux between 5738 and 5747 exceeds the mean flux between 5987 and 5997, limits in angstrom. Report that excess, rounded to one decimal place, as -1.5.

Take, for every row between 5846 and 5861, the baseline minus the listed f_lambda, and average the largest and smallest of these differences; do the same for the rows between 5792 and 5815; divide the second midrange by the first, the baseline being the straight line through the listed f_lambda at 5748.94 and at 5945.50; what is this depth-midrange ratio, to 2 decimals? 1.24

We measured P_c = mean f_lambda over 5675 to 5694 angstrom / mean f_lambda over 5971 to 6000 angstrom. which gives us 0.92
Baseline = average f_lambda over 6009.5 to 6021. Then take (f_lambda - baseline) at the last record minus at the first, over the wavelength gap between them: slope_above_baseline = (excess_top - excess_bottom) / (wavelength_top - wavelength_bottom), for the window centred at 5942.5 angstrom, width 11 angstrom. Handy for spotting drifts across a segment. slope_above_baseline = 0.15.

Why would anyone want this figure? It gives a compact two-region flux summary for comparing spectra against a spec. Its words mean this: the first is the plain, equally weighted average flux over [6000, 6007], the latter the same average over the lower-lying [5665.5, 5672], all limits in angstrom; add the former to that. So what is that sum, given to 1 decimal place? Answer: 49.2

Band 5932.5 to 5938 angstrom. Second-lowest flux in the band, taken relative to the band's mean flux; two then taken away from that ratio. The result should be -1.00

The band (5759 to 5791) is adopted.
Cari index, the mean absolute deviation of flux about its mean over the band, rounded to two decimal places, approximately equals 1.08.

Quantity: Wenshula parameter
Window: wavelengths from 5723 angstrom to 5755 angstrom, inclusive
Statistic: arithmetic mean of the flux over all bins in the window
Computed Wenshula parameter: 23.1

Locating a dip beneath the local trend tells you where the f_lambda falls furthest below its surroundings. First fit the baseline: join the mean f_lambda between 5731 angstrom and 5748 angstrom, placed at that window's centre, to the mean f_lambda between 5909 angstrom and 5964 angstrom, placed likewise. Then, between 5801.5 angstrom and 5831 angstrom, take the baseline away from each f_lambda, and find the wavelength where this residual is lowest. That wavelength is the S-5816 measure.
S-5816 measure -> 5812.84 angstrom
